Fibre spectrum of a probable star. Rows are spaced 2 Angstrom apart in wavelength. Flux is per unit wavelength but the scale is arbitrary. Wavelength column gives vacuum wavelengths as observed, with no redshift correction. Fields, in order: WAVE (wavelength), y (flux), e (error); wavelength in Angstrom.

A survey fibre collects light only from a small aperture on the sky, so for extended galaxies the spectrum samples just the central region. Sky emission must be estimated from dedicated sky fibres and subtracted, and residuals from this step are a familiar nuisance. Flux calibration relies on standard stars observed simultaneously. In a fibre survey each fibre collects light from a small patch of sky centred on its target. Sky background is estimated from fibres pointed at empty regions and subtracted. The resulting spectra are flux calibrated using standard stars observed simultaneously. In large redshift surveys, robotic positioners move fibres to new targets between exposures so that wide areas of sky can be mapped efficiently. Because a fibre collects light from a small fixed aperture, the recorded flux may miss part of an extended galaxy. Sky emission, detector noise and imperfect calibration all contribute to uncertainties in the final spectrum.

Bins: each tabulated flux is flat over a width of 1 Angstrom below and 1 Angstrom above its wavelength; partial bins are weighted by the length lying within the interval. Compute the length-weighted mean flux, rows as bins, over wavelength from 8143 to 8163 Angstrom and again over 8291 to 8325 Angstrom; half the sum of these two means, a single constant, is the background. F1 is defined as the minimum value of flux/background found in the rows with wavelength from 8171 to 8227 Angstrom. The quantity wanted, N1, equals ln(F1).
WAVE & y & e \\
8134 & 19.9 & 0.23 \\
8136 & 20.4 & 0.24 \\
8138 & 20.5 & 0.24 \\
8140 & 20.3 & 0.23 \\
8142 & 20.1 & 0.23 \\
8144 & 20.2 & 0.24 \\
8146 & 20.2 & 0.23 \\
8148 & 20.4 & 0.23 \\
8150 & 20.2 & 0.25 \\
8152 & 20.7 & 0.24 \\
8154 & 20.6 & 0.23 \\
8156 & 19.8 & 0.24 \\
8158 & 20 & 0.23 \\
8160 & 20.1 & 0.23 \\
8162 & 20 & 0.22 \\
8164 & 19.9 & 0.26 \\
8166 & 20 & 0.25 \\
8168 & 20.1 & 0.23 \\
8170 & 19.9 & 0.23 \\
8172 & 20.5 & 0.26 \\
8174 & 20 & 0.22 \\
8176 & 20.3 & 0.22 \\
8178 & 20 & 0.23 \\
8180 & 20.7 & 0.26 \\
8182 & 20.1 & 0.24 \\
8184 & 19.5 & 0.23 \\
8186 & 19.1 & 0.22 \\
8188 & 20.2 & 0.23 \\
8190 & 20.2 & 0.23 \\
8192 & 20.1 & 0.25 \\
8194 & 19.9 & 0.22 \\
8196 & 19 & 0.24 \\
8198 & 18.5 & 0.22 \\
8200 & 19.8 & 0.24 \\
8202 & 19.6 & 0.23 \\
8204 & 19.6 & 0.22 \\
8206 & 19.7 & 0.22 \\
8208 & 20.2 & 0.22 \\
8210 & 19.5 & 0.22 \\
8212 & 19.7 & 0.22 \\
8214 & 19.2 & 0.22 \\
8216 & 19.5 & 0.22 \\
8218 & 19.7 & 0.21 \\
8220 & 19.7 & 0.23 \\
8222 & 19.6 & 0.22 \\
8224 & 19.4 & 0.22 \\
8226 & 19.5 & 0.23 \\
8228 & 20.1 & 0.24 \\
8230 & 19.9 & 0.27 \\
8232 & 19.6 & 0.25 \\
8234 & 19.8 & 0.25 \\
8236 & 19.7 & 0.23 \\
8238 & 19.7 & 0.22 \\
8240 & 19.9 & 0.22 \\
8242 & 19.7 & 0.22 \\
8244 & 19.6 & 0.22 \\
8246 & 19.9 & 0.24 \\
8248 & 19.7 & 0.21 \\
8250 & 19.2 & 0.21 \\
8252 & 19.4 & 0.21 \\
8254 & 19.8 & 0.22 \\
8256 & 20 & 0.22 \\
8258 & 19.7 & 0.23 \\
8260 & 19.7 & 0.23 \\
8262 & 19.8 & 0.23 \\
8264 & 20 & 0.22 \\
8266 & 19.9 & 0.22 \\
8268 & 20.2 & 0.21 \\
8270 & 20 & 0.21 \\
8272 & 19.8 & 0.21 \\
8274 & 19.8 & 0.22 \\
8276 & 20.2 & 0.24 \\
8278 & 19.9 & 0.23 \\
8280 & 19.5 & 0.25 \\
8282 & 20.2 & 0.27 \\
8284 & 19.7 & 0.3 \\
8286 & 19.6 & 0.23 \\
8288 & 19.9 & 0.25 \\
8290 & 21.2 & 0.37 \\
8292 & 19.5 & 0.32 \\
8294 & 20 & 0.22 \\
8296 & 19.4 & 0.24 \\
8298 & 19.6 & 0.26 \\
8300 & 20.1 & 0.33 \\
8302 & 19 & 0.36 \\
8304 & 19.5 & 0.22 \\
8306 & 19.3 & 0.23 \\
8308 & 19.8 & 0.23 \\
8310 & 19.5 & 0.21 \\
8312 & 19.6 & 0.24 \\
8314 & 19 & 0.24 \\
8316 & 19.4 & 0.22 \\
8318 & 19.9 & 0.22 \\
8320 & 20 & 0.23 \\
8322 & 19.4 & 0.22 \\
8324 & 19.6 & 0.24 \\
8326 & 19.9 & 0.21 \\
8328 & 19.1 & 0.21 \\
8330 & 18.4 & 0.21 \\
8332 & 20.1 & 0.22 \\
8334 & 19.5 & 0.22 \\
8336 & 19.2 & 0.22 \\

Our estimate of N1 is -0.073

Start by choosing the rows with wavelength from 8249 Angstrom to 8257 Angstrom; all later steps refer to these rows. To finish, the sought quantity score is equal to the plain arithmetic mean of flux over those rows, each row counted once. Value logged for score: 19.6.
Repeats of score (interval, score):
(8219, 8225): 19.6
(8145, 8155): 20.4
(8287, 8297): 20.0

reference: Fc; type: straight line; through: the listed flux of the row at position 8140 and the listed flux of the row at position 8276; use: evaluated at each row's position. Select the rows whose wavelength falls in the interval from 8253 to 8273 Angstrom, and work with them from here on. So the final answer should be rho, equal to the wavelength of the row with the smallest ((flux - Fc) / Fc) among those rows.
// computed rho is 8258 Angstrom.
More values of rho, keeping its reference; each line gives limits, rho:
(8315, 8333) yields 8330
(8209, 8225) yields 8214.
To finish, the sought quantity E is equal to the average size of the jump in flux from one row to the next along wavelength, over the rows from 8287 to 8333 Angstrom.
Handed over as 0.6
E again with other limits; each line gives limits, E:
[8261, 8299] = 0.4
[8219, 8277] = 0.2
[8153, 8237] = 0.3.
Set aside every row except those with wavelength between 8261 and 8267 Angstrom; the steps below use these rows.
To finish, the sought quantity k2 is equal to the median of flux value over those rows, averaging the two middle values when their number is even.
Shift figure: 19.9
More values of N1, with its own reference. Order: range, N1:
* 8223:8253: -0.035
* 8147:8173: -0.005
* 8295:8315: -0.046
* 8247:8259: -0.035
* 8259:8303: -0.046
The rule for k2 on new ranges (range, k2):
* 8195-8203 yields 19.3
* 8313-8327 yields 19.6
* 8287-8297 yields 19.9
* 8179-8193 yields 20.1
